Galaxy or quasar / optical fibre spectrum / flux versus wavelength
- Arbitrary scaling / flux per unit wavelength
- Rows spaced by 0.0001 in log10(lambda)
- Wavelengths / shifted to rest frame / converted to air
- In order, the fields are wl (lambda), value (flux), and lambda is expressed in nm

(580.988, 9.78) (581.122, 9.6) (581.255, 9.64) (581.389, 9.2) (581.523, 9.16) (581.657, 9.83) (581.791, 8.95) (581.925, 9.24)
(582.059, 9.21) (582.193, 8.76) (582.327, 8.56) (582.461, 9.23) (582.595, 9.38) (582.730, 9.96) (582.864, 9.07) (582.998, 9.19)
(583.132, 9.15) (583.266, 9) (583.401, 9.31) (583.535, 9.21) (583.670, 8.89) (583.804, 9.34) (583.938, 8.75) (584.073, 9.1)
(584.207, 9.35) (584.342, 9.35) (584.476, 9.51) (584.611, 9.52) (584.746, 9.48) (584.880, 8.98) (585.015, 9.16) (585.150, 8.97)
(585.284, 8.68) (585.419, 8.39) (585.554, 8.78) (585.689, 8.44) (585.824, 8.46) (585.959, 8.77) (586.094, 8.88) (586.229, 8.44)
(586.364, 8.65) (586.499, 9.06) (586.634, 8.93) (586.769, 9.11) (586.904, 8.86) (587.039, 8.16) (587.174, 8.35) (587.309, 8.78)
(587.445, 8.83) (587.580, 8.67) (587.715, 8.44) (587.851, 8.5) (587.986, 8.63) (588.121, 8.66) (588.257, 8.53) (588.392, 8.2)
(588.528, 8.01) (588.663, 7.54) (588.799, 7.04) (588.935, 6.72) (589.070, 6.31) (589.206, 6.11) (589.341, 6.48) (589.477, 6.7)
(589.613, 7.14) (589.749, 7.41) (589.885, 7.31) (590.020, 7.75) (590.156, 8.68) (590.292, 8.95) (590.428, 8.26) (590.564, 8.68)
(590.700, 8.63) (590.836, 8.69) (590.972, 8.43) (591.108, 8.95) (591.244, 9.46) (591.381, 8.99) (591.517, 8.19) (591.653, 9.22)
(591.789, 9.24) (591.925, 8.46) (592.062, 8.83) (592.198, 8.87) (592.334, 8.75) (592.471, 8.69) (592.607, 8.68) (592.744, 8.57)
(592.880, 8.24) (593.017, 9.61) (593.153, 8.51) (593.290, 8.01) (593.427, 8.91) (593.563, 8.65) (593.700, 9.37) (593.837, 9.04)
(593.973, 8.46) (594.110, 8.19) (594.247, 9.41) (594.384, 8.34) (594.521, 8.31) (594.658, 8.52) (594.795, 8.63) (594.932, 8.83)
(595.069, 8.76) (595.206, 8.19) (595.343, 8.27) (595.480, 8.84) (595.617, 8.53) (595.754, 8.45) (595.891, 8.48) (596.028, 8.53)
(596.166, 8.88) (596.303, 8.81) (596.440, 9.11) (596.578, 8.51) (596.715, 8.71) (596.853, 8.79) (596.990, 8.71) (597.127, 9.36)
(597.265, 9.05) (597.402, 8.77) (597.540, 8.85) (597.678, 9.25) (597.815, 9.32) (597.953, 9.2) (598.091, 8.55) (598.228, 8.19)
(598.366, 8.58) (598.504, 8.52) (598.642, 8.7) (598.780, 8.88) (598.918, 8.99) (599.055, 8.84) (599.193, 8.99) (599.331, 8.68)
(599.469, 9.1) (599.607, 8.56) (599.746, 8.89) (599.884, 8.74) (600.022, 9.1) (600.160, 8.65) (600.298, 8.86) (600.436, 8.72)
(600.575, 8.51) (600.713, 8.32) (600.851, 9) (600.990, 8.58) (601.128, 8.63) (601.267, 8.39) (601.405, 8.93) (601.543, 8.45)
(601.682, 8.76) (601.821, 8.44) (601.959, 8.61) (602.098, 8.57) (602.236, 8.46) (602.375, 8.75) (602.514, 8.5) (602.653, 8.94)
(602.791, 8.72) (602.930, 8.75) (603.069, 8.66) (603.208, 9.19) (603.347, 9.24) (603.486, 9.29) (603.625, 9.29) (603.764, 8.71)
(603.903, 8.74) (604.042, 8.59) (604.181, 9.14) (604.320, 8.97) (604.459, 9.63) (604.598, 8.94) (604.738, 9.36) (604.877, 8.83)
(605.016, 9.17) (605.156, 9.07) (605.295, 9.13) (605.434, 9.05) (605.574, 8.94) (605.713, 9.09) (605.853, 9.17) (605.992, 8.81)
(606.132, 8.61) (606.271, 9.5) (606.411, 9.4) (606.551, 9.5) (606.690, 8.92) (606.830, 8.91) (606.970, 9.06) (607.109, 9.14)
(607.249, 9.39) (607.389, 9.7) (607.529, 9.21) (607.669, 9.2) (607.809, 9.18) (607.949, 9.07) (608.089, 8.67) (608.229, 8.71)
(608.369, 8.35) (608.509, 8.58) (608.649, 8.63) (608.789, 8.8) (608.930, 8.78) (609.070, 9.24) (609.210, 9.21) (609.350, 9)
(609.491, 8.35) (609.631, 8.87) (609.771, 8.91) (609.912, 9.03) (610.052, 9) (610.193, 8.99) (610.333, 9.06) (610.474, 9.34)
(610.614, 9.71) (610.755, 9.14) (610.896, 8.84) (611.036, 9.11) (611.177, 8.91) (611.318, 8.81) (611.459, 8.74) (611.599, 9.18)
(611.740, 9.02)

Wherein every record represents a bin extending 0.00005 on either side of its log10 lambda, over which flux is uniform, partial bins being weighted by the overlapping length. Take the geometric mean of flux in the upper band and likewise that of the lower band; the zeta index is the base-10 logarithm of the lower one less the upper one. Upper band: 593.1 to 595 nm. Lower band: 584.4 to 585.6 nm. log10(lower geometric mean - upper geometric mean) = -0.40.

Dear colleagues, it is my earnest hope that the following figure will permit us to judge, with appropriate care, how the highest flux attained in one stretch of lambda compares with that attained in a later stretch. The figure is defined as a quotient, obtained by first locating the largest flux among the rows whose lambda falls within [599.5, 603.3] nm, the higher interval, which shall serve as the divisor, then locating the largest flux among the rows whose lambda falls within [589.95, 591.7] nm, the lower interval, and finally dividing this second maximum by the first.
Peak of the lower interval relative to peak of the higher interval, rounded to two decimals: 1.03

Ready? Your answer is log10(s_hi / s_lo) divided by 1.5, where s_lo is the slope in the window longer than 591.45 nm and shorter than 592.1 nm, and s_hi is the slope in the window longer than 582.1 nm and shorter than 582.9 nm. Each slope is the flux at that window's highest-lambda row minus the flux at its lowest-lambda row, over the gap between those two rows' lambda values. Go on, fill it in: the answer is -0.27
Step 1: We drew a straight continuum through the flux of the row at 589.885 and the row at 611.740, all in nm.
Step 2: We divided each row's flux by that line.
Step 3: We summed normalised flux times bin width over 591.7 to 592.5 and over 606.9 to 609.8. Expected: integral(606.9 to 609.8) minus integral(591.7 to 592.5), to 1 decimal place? 2.0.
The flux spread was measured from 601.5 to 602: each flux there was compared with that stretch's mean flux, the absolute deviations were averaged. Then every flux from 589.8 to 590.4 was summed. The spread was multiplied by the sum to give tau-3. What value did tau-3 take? 3.9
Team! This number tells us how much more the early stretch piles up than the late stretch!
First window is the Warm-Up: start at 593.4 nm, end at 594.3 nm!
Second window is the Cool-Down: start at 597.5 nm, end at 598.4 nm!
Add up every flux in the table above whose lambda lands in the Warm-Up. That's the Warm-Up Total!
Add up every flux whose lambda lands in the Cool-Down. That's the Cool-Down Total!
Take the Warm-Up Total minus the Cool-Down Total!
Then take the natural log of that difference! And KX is -2.4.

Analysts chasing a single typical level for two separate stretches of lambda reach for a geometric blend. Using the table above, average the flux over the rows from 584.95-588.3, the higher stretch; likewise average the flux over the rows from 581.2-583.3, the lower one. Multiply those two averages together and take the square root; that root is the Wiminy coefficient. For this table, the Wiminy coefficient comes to 8.95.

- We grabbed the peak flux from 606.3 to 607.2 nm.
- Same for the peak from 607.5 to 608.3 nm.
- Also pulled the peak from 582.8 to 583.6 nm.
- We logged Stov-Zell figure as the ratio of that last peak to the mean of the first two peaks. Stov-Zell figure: 1.00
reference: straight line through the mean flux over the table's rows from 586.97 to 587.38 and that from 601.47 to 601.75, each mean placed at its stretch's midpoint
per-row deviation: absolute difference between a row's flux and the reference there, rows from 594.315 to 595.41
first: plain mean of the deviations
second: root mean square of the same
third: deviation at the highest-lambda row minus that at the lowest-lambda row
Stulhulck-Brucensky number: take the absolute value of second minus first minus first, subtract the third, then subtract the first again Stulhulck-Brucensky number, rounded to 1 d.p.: -0.1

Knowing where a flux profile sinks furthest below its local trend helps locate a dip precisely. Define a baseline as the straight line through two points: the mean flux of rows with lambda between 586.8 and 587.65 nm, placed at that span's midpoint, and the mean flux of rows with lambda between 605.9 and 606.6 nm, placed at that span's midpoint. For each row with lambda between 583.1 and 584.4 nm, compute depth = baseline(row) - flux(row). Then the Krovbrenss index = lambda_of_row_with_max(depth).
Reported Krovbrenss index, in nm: 583.938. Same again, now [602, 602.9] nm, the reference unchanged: 602.236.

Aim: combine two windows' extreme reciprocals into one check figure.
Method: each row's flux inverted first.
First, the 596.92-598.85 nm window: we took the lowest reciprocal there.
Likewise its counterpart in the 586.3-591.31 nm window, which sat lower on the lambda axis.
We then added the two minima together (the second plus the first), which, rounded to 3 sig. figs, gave 0.213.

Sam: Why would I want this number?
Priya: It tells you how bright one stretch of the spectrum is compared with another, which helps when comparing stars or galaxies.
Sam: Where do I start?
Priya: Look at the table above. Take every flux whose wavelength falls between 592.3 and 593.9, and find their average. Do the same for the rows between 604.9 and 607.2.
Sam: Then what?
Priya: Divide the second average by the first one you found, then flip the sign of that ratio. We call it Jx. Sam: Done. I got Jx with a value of -1.04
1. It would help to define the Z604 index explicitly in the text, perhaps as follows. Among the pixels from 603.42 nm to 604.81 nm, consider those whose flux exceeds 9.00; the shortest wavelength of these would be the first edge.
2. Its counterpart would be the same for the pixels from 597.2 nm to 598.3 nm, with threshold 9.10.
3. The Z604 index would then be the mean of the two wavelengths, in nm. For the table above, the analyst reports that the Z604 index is 600.58 nm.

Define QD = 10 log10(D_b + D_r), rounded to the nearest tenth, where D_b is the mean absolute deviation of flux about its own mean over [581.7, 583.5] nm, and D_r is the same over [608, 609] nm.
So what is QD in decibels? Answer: -4.8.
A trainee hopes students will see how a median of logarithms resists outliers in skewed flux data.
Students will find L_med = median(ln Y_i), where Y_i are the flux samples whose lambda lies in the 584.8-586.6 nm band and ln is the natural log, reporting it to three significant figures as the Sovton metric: 2.17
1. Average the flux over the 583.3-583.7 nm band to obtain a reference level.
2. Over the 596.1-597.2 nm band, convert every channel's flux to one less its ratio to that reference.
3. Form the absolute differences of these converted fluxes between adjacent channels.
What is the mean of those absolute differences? 0.031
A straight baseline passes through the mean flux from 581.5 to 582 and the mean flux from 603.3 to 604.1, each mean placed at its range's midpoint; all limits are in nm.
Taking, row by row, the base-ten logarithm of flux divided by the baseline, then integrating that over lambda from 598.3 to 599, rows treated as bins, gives -0.011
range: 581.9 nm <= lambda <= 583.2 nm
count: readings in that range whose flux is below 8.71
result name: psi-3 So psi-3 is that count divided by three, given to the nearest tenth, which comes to 0.3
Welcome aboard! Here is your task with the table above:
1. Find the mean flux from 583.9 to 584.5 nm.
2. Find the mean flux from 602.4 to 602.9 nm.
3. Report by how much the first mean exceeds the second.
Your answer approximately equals 0.5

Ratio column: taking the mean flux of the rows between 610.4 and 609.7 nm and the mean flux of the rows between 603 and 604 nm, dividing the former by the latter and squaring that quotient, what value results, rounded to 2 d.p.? 1.00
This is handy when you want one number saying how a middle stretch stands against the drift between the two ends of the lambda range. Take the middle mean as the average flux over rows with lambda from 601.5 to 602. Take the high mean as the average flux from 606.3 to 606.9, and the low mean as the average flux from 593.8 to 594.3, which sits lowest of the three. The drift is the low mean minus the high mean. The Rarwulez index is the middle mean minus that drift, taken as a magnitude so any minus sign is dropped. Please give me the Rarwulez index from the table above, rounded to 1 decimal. 9.0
